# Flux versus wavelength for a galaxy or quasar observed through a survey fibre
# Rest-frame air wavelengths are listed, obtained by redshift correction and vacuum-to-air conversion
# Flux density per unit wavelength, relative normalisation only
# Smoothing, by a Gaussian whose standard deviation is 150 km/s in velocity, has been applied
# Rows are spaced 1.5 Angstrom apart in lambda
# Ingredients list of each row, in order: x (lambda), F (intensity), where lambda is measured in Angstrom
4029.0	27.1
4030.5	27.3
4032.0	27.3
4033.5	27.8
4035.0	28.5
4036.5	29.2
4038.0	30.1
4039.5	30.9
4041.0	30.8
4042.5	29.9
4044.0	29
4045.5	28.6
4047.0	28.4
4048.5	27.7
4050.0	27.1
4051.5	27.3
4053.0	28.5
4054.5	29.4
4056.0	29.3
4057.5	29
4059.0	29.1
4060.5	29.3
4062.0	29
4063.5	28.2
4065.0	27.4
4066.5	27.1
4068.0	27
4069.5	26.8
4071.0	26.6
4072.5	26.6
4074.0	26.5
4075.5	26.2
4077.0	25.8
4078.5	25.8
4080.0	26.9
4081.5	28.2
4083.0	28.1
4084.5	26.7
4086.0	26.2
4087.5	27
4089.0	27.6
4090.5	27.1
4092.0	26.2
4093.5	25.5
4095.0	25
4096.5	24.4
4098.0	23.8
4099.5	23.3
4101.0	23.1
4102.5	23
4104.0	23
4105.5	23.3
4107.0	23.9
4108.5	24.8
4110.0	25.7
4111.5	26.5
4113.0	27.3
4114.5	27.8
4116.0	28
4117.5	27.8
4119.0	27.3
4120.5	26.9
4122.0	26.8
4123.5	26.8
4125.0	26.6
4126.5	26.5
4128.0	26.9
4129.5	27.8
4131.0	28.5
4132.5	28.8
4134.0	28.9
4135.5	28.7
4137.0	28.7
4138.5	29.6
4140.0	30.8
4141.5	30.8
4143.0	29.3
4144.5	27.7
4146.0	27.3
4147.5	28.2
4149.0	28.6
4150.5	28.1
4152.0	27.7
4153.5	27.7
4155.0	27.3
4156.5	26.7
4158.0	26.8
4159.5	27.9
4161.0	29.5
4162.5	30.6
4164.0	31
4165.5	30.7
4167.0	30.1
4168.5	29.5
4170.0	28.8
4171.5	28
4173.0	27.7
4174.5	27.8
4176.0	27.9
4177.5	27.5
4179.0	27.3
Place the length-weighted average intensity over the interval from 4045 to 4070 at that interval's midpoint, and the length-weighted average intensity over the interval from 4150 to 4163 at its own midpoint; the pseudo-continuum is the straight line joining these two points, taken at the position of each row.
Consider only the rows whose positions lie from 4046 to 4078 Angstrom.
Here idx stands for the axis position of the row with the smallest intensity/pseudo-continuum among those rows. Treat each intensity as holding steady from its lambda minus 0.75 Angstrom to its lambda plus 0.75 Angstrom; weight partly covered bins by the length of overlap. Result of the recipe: 4077.0 Angstrom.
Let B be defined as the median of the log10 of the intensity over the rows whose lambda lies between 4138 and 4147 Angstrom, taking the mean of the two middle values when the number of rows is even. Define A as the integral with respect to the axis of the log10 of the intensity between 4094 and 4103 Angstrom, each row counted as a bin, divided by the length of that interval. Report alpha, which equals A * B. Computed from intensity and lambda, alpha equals 2.02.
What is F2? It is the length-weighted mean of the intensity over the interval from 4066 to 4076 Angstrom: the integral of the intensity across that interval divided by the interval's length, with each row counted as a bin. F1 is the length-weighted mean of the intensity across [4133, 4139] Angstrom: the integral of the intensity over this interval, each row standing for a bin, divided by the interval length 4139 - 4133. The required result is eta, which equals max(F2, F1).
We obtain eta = 28.9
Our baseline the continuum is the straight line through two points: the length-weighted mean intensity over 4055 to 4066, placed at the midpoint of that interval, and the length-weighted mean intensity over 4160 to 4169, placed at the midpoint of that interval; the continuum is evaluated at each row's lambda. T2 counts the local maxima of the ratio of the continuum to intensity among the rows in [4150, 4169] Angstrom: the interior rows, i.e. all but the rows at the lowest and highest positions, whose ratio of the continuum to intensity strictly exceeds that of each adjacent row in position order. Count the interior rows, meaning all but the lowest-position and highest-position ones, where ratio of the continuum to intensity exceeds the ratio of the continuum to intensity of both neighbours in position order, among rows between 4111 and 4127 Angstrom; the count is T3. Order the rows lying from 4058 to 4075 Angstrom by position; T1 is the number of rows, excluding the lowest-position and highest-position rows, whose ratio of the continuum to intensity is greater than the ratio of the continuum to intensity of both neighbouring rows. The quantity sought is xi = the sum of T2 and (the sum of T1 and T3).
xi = 1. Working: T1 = 0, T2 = 1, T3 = 0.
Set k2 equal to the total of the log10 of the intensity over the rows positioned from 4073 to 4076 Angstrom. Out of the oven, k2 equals 2.8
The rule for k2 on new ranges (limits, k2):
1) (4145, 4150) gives 4.3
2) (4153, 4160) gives 7.2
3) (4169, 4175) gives 5.8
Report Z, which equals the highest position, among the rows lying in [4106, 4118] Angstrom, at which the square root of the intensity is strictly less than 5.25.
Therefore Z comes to 4113.0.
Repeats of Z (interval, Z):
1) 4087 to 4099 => 4098.0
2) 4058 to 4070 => 4069.5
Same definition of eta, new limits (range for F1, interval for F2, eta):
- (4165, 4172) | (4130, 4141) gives 29.4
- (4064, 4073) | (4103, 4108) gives 27.0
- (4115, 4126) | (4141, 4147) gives 28.7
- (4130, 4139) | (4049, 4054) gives 28.8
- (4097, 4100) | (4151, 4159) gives 27.3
